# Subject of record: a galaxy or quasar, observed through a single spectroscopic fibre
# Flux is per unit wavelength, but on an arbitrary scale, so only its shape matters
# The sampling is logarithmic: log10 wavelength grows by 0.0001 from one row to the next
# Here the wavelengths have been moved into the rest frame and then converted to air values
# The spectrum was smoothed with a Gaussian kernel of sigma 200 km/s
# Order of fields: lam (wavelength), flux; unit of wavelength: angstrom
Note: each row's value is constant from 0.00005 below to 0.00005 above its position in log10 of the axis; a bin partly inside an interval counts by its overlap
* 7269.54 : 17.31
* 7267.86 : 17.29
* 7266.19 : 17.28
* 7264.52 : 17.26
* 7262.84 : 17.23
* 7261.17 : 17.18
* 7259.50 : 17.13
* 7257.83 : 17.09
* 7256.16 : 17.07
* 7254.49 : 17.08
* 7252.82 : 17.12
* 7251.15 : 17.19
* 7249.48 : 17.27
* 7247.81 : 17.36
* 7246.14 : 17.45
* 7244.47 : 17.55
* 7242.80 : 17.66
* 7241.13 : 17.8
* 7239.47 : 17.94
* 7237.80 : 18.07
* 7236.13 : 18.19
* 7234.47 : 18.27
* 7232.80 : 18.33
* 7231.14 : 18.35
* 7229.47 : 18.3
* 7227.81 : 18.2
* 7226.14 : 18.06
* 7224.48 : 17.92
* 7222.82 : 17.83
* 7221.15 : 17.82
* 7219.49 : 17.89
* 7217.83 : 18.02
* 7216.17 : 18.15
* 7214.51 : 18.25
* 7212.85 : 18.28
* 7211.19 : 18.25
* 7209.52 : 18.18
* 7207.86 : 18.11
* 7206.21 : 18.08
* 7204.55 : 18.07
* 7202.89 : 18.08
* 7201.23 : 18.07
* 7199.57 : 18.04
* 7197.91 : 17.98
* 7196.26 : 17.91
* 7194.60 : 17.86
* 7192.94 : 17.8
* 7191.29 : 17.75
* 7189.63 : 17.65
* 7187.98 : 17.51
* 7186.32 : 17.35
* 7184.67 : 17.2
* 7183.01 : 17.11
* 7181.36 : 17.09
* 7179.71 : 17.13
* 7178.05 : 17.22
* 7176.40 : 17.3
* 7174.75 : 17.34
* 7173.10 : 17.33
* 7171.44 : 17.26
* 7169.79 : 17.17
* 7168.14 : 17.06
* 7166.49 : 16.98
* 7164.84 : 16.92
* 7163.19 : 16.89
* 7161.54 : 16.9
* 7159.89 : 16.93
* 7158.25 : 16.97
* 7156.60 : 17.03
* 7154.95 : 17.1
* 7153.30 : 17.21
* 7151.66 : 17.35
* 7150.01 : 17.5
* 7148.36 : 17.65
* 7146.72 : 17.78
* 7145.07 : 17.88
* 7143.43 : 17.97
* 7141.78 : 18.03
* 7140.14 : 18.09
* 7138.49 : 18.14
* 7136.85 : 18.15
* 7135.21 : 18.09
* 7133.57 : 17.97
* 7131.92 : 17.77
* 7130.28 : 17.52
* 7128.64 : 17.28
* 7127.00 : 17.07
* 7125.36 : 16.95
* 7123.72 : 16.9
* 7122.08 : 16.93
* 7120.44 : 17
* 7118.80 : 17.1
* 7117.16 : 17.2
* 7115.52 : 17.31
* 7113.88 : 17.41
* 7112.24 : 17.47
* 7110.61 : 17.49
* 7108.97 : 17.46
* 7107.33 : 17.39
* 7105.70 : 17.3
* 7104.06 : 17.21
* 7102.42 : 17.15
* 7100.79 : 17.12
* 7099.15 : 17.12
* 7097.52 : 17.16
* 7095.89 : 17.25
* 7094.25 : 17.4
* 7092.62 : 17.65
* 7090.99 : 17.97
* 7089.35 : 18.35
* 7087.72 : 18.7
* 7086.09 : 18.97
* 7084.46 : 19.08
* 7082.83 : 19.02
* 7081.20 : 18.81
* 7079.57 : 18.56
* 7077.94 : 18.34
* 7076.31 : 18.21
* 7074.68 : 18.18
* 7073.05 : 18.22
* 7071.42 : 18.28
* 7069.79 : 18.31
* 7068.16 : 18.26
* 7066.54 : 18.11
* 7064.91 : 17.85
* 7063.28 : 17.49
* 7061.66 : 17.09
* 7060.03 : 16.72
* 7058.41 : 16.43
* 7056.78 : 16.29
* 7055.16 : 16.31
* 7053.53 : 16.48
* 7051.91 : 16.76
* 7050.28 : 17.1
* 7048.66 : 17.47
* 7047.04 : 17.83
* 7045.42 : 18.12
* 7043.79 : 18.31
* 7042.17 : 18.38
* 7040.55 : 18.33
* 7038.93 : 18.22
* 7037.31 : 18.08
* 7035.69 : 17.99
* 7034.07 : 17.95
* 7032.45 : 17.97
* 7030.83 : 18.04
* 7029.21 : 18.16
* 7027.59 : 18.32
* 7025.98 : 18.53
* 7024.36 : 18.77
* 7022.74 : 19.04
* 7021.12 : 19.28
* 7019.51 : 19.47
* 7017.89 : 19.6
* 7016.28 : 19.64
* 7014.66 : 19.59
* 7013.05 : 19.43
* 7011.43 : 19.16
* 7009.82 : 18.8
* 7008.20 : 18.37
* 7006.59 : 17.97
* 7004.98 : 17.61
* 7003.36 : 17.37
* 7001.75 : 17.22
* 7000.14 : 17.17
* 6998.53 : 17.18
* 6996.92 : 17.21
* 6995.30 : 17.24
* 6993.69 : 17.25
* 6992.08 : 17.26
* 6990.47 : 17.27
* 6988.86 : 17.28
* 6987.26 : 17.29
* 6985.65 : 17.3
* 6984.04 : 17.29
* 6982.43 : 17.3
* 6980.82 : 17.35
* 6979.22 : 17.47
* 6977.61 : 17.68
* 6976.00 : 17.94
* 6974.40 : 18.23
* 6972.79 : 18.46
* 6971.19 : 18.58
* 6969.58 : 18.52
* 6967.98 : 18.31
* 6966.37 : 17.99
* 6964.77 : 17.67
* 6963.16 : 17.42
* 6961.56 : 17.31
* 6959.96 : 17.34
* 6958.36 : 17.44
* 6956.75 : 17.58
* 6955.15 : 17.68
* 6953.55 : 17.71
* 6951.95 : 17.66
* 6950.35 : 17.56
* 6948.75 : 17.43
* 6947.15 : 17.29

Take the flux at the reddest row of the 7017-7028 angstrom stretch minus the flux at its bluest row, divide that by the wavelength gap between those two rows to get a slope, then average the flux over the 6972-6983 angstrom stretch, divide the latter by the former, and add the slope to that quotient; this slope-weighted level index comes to -135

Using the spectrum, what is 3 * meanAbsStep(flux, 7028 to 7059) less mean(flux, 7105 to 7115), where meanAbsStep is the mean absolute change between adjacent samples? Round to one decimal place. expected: -16.9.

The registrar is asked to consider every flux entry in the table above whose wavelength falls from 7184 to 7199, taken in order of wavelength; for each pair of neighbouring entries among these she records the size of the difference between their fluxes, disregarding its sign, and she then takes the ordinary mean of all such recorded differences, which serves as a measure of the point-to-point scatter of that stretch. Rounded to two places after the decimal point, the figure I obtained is 0.10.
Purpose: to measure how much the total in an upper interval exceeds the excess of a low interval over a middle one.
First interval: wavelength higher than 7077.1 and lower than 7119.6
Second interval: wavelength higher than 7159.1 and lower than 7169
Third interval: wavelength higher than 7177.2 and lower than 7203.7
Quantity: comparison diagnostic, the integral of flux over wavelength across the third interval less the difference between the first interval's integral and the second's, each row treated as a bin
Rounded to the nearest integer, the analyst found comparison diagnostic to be -121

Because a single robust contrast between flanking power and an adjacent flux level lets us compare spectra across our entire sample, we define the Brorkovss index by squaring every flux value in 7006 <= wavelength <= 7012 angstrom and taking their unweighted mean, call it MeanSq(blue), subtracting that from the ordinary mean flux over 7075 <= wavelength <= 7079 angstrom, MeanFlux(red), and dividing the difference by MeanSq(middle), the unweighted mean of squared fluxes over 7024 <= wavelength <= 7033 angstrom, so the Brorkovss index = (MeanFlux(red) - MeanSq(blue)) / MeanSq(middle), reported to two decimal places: -0.98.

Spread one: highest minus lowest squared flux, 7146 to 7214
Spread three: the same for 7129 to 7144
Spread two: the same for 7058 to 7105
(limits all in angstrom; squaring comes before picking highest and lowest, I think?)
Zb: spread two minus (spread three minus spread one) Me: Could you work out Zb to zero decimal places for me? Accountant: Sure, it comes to 121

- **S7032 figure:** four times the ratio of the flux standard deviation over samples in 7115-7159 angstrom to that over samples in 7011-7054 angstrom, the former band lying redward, 2.08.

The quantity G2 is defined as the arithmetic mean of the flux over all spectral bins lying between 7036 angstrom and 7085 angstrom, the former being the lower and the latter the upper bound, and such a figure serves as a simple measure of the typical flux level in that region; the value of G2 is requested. 17.8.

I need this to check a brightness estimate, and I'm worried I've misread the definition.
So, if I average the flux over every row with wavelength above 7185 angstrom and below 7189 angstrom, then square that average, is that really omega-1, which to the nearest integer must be 304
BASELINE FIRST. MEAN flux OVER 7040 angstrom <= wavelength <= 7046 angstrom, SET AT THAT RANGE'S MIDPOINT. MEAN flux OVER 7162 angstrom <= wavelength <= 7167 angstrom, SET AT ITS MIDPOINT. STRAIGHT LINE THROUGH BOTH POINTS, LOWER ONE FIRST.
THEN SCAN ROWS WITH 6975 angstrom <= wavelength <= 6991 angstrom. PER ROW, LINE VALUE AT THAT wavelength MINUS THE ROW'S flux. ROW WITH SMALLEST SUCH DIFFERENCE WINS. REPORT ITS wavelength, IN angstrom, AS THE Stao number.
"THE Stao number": 6976.00 angstrom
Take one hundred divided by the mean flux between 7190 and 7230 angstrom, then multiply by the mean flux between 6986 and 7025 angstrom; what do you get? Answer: 101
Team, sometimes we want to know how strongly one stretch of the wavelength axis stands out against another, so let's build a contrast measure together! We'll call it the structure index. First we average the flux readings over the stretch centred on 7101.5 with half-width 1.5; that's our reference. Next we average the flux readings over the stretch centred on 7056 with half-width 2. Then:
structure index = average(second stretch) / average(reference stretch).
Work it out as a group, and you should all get 0.95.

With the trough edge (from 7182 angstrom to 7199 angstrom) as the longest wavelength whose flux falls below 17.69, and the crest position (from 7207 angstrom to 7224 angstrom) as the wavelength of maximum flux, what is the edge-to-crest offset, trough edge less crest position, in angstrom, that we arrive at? -23.2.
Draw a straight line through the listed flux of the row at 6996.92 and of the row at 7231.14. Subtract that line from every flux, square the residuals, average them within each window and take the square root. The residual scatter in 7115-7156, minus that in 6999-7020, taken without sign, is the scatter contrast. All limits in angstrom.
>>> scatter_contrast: 1.0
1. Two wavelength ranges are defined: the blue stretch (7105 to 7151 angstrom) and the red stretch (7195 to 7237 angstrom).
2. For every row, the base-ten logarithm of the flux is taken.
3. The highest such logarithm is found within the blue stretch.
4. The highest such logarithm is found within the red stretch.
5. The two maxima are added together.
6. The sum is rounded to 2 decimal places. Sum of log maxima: 2.52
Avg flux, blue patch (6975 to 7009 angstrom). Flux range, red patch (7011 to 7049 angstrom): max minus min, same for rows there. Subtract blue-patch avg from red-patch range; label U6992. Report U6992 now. -15.3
